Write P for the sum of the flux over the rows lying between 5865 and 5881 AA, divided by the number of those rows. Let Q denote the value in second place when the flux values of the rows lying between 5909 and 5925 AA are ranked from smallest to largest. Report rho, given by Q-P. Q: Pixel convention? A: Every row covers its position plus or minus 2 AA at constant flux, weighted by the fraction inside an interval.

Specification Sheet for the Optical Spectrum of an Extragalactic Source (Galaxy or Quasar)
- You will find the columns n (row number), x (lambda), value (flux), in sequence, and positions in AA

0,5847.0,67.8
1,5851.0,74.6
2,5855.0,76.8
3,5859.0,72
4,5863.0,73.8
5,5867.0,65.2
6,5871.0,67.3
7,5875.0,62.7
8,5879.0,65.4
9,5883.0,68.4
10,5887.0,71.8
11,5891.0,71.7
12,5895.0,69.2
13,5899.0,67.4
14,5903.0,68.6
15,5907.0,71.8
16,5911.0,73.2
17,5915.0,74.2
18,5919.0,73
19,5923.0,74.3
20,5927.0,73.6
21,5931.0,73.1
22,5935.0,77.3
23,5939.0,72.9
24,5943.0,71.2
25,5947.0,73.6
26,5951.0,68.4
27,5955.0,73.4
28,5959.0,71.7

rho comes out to 8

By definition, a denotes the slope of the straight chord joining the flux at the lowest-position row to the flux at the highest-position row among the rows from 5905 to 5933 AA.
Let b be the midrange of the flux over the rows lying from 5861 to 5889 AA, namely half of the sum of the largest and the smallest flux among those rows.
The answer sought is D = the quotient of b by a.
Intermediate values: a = 0.1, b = 68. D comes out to 1260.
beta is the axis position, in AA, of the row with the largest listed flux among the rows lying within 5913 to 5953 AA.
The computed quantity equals 5935.0 AA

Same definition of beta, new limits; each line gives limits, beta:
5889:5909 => 5907.0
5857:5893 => 5863.0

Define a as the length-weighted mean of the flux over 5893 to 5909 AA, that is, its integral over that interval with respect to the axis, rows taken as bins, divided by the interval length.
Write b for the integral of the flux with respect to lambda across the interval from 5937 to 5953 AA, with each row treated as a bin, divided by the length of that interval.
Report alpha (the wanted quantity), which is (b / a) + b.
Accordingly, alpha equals 72.6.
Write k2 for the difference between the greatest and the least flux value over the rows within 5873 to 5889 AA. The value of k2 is 9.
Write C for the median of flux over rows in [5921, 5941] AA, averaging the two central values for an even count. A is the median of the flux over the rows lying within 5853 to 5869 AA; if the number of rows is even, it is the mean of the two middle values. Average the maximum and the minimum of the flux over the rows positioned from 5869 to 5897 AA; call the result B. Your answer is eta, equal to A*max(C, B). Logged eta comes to 5365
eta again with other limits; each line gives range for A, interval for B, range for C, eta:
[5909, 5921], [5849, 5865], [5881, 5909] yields 5446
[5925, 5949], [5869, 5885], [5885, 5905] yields 5076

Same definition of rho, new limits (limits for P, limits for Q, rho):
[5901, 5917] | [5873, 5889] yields -7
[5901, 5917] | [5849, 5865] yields 2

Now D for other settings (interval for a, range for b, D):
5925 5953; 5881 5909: -321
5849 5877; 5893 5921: -143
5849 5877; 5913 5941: -151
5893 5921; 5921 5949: 469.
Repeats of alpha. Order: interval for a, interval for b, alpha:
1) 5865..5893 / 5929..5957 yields 73.9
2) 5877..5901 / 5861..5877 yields 68.2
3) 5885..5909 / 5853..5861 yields 75.5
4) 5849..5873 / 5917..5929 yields 74.7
